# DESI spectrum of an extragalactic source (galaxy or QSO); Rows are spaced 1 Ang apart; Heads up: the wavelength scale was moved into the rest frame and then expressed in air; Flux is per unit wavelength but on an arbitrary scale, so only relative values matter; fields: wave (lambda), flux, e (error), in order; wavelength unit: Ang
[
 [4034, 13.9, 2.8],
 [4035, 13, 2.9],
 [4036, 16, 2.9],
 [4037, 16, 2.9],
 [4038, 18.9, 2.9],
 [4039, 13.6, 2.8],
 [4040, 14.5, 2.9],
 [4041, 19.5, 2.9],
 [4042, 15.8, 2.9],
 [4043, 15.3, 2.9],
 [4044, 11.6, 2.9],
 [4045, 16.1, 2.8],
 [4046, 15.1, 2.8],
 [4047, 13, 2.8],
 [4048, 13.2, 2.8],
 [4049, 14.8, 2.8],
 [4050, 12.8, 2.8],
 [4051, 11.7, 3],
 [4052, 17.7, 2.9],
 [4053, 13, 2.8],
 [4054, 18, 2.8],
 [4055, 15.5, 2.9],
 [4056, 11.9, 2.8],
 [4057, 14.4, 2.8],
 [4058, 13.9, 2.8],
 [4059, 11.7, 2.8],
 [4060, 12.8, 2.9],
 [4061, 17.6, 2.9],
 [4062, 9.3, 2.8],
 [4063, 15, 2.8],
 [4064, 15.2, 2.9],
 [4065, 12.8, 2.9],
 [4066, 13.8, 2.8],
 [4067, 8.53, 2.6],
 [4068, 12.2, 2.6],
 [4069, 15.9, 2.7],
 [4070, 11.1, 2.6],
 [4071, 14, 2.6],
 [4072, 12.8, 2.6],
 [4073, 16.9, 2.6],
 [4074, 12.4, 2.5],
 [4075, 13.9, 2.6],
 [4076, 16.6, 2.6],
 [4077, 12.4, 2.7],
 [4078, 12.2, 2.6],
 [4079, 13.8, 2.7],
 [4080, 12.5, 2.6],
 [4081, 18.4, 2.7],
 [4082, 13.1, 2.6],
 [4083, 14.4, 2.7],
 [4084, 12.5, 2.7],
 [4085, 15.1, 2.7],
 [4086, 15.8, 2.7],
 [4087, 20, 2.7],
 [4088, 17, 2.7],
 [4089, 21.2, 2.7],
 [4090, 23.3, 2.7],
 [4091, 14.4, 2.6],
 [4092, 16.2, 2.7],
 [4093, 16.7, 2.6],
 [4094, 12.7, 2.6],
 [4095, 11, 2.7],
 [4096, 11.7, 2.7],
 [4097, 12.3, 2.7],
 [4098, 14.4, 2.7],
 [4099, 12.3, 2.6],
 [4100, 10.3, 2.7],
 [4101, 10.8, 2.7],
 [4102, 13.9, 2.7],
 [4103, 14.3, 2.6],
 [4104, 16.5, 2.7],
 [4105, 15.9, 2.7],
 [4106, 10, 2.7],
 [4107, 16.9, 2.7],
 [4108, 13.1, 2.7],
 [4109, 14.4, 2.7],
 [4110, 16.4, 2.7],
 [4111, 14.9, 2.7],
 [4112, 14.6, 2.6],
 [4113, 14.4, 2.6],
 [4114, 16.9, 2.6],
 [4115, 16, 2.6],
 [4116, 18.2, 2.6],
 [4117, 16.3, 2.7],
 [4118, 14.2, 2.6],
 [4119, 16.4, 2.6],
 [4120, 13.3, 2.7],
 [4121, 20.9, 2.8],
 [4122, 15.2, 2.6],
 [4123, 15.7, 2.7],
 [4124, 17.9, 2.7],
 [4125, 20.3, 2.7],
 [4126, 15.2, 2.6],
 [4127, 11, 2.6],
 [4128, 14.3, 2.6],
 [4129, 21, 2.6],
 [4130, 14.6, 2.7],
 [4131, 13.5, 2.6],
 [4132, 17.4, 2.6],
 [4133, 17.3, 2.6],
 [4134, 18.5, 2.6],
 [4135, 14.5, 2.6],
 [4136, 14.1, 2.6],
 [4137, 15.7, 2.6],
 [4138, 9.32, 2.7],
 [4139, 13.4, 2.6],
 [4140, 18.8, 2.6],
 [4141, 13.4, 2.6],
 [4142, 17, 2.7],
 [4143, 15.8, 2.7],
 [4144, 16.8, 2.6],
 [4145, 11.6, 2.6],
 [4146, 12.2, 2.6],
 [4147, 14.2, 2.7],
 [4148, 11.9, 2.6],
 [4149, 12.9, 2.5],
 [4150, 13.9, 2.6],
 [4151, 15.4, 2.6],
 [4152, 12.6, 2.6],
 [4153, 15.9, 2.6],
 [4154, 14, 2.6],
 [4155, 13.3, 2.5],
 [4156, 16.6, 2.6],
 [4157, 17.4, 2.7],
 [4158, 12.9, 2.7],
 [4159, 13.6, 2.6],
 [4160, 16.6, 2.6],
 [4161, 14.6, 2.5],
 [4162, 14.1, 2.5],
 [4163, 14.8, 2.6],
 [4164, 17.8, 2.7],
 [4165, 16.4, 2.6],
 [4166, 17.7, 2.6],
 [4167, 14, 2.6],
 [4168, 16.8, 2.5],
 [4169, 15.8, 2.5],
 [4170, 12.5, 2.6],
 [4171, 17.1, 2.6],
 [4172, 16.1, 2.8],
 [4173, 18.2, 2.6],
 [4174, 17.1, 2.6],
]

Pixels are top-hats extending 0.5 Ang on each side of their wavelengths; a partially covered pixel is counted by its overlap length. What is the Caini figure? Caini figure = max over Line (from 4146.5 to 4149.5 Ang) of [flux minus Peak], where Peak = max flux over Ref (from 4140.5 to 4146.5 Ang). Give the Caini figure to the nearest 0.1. -2.8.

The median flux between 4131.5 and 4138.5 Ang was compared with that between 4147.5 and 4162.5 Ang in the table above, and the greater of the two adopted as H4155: 15.7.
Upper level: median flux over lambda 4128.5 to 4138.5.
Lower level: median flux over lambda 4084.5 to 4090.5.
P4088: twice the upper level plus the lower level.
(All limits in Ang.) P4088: 48.8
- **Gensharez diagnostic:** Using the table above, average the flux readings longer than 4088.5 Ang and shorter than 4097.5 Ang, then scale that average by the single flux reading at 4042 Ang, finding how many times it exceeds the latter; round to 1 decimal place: 1.0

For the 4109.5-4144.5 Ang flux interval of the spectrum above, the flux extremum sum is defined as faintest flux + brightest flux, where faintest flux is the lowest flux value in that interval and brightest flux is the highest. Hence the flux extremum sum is 30.3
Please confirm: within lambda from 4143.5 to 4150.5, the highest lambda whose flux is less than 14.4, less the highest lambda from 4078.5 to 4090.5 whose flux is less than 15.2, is 65 Ang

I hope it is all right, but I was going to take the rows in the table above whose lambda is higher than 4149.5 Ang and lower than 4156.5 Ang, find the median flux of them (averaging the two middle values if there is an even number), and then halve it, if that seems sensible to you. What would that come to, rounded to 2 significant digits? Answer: 7.0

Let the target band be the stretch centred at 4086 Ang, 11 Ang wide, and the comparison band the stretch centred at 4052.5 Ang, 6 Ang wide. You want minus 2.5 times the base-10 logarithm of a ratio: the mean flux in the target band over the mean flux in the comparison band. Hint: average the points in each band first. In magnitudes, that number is -0.14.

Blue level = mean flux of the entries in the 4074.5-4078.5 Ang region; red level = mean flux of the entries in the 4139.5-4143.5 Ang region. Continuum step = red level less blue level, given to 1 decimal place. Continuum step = 2.5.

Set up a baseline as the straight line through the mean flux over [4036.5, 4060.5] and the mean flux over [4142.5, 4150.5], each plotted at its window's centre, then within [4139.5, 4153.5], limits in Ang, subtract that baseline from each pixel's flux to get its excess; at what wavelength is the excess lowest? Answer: 4145 Ang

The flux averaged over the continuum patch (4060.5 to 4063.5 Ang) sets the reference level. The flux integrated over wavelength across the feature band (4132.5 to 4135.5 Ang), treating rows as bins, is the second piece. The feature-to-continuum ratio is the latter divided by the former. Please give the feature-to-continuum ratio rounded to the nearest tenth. 3.6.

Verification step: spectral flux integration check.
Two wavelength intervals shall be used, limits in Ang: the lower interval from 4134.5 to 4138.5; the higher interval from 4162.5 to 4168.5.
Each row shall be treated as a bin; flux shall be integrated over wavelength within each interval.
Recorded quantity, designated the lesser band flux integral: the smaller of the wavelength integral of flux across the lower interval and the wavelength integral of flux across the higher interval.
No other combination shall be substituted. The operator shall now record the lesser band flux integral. 53.6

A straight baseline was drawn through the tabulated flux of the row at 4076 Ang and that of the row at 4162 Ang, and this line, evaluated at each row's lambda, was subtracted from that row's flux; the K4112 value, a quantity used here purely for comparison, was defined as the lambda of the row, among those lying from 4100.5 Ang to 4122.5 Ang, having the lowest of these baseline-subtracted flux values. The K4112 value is 4106 Ang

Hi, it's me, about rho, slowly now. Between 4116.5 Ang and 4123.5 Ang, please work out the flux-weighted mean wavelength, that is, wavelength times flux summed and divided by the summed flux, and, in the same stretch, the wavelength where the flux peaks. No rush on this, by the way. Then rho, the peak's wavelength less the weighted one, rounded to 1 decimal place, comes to 1.0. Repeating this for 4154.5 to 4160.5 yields -0.5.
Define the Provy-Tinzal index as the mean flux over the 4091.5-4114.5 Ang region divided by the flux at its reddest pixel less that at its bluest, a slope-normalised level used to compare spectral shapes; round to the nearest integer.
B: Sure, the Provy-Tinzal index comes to 20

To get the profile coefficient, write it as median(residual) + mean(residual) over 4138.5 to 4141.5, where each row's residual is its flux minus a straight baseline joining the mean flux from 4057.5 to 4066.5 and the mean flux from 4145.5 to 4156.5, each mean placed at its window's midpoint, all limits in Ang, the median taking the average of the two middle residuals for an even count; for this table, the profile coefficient 1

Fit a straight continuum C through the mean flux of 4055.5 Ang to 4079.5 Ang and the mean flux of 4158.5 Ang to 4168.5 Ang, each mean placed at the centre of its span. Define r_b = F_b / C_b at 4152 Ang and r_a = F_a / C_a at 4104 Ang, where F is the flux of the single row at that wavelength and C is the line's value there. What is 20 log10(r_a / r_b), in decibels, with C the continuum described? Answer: 3.0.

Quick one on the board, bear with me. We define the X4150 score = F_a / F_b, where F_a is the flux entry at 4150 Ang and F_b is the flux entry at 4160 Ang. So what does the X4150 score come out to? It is 0.84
